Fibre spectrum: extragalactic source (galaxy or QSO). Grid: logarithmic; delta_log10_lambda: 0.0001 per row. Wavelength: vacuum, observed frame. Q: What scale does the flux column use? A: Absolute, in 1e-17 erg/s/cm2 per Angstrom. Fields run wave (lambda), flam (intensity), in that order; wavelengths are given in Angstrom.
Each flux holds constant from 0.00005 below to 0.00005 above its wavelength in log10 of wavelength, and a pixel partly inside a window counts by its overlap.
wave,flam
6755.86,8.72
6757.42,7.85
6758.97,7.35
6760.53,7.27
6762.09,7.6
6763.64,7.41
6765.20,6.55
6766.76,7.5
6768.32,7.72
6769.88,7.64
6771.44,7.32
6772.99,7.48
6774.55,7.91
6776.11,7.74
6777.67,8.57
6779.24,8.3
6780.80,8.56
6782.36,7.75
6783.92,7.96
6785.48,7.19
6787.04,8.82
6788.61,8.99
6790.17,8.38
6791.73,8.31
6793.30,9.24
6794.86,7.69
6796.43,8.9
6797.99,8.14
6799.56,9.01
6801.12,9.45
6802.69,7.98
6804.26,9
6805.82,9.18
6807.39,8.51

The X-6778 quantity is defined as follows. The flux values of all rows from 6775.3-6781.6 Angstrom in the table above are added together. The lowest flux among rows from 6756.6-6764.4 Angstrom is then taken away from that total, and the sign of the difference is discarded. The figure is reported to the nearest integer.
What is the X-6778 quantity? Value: 26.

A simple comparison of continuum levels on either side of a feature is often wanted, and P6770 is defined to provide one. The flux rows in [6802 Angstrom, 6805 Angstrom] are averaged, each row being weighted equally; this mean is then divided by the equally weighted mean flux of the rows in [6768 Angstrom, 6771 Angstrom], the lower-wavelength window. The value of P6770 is 1.11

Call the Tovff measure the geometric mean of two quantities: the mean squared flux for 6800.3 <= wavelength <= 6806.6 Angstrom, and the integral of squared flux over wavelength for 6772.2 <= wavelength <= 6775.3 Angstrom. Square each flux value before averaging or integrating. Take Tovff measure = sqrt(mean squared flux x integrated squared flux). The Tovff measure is 121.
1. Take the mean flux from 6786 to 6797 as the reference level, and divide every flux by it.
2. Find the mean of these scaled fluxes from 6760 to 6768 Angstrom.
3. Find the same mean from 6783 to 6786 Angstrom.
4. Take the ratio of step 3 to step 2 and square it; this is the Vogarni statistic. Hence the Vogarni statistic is 1.09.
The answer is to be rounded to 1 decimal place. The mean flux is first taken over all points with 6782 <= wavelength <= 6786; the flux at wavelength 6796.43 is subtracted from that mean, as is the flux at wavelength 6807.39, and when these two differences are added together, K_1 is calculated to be -2.1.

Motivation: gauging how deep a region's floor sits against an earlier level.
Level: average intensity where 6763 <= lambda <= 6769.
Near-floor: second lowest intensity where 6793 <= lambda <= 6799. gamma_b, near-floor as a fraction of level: 1.12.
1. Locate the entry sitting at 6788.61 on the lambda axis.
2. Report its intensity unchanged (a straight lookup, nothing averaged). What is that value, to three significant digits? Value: 8.99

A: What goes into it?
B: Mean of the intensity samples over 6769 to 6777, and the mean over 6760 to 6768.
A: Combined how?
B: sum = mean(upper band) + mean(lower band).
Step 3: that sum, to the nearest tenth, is 14.9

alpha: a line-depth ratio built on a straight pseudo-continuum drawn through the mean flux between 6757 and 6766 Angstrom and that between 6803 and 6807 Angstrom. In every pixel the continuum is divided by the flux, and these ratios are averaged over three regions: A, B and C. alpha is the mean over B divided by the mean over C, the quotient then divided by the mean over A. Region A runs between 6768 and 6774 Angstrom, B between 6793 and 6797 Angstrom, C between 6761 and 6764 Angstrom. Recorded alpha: 1.01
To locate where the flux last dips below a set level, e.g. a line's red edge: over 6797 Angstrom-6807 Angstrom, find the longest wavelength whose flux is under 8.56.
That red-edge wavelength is 6802.69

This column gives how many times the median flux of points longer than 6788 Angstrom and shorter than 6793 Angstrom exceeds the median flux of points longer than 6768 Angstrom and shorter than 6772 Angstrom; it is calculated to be 1.097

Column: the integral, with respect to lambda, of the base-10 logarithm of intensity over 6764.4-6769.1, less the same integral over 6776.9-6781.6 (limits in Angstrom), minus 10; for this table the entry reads -10.3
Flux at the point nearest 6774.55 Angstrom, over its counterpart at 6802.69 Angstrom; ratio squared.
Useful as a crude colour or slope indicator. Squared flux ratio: 0.98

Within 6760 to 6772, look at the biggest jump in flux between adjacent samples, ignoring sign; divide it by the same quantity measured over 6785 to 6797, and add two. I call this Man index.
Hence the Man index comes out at 2.58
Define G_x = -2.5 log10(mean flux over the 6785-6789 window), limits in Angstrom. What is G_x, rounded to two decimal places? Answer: -2.30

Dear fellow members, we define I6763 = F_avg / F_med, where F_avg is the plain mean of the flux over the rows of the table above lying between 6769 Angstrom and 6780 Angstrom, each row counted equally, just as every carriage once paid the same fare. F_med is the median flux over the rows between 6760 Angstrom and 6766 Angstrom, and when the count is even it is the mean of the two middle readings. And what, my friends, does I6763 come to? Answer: 1.07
